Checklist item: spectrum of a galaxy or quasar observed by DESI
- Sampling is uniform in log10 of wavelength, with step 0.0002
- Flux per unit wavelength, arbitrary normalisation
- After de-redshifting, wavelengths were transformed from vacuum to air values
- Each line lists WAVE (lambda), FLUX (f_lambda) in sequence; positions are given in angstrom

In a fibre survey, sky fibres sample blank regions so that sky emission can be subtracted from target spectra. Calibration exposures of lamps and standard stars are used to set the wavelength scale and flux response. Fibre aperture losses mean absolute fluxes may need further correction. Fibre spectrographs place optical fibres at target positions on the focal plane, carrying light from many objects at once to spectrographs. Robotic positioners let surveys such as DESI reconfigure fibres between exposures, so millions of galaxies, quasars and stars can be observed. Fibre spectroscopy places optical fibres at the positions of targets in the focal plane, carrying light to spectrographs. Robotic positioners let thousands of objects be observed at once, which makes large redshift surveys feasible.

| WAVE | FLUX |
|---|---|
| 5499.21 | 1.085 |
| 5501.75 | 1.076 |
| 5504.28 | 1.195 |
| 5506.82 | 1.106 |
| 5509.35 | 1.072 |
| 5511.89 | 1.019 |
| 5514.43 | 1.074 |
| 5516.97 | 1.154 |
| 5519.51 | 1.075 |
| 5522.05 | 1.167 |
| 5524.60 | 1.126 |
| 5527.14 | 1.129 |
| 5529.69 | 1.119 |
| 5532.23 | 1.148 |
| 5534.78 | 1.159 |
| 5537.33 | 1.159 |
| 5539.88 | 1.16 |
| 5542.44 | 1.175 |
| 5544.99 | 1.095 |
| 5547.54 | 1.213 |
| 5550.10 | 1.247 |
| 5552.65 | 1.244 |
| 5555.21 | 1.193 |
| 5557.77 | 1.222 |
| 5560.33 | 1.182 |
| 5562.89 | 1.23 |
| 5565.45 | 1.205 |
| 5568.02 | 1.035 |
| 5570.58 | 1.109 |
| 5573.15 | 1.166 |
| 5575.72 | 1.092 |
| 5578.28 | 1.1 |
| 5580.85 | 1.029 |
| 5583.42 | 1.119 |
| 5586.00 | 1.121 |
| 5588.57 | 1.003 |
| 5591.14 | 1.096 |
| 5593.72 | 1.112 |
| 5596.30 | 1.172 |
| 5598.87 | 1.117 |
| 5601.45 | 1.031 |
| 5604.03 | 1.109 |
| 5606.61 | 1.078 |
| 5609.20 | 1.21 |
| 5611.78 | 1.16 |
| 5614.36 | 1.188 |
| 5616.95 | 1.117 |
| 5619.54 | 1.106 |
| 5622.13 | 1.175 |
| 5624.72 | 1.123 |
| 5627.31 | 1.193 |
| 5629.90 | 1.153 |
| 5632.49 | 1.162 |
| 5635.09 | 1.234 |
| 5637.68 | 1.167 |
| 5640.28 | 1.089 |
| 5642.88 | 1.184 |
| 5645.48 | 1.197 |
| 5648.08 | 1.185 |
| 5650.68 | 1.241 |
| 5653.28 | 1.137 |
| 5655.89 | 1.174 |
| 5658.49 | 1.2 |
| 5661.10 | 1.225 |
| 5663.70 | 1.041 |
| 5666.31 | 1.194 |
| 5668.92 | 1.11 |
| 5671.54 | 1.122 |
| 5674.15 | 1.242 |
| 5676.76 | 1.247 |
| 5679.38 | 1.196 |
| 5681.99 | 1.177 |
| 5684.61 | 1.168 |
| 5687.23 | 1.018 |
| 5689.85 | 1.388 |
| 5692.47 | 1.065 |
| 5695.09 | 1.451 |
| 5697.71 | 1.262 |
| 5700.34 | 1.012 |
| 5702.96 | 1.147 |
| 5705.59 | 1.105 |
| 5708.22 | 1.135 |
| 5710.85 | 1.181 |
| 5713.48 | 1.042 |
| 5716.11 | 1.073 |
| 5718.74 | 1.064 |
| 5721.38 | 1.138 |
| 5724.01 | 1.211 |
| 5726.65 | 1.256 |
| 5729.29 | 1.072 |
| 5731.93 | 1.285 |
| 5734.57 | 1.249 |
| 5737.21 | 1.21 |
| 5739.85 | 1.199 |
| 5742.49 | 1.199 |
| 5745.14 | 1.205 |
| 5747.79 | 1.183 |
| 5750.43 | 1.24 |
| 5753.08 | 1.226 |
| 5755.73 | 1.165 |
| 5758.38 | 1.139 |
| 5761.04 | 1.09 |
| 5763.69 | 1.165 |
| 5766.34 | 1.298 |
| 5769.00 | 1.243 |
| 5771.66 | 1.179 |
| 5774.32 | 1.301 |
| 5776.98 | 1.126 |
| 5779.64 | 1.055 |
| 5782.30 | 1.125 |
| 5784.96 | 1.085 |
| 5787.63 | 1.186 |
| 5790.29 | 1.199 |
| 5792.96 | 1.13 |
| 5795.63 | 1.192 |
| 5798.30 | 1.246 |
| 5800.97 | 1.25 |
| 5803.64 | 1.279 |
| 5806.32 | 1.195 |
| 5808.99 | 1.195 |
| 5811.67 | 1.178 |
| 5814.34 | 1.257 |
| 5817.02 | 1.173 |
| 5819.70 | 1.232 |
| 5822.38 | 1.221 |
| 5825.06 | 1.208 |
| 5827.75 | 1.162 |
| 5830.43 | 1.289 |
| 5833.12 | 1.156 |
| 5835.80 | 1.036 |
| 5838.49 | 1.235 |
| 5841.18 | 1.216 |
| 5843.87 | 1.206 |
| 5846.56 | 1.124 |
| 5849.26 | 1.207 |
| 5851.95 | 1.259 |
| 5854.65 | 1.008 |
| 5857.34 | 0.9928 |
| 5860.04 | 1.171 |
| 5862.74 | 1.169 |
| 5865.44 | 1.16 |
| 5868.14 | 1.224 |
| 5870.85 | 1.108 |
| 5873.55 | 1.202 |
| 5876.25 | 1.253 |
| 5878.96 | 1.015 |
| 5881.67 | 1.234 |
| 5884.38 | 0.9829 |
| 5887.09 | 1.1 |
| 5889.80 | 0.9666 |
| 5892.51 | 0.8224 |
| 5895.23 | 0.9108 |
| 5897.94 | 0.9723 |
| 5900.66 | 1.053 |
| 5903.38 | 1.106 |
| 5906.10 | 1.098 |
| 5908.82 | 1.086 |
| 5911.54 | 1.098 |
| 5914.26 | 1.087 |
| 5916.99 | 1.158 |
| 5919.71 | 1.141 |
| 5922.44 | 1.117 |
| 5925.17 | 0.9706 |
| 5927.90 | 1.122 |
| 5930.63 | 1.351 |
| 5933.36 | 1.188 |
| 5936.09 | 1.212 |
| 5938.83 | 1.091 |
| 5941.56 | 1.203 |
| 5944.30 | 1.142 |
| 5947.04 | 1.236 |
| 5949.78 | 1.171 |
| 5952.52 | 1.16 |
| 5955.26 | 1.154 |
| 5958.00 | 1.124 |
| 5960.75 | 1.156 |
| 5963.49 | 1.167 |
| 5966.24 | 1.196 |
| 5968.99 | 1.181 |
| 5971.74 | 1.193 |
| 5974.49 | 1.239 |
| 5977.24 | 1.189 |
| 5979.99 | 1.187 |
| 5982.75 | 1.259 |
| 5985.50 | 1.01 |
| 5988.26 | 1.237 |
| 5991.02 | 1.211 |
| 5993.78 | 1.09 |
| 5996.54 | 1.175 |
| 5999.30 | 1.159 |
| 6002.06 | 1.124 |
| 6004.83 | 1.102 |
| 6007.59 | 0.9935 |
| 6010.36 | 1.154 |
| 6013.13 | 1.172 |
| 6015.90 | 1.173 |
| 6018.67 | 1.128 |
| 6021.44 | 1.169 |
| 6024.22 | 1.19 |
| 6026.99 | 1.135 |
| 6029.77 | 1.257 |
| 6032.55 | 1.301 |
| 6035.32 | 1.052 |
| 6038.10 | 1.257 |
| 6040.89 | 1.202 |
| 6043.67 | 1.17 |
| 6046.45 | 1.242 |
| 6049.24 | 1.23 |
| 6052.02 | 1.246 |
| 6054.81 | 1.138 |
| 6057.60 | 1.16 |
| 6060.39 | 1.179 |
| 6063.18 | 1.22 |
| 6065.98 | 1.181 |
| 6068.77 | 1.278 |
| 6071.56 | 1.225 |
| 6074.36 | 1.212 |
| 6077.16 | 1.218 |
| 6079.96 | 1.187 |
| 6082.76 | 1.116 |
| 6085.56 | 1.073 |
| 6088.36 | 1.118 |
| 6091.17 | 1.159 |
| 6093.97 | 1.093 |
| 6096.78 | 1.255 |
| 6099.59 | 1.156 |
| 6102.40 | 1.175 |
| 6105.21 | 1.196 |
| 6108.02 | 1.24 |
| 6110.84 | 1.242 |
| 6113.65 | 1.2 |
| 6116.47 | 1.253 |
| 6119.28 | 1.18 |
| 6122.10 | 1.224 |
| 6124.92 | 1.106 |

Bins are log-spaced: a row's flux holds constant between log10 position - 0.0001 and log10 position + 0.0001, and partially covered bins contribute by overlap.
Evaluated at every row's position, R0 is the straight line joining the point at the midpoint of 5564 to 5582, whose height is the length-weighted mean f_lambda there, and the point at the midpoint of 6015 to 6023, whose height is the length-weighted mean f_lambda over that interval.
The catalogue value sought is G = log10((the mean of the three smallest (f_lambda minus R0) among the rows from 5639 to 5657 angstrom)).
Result -1.7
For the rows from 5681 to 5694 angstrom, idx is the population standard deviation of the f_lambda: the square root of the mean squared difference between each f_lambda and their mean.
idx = 0.128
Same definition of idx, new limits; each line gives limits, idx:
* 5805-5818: 0.030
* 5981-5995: 0.096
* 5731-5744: 0.034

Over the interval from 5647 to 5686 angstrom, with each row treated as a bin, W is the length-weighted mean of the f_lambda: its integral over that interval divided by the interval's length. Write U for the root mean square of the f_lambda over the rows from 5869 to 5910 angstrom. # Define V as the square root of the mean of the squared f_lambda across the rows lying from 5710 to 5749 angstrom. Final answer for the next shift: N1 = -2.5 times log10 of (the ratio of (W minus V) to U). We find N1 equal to 6.2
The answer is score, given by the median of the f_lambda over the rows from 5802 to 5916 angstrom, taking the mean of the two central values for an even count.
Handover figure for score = 1.17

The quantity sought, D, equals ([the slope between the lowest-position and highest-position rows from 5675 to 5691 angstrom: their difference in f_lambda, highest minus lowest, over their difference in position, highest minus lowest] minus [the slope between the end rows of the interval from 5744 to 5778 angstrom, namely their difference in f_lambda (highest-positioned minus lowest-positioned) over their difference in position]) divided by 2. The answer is 0.0066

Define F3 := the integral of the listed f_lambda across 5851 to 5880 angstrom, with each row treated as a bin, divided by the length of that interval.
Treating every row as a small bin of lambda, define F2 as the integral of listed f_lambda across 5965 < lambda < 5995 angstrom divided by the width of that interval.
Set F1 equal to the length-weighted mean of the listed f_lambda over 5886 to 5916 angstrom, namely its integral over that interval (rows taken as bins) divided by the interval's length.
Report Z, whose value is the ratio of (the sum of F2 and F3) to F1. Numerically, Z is 2.26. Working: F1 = 1.03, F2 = 1.181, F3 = 1.14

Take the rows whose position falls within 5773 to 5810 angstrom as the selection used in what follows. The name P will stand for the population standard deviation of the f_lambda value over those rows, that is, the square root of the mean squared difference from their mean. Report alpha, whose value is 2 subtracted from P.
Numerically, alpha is -1.93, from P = 0.070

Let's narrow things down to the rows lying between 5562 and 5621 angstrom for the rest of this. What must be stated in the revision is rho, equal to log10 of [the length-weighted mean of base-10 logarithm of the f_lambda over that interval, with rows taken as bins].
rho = -1.32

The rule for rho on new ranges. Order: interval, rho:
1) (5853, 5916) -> -1.50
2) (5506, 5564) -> -1.22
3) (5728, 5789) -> -1.14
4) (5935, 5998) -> -1.16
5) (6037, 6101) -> -1.13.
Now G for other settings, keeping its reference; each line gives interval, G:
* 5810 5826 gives -1.3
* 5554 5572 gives -2.6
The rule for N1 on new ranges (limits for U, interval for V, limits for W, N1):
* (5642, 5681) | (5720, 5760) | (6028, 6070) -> 5.6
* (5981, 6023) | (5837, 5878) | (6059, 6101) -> 5.6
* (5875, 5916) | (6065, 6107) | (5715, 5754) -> 5.0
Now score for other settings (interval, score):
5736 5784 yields 1.19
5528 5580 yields 1.16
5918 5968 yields 1.16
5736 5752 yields 1.20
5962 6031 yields 1.17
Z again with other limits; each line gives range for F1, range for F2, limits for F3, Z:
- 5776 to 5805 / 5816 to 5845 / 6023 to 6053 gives 2.05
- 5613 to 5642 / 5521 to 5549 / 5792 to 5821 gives 2.04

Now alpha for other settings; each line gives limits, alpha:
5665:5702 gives -1.88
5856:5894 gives -1.88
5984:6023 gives -1.93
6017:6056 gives -1.94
